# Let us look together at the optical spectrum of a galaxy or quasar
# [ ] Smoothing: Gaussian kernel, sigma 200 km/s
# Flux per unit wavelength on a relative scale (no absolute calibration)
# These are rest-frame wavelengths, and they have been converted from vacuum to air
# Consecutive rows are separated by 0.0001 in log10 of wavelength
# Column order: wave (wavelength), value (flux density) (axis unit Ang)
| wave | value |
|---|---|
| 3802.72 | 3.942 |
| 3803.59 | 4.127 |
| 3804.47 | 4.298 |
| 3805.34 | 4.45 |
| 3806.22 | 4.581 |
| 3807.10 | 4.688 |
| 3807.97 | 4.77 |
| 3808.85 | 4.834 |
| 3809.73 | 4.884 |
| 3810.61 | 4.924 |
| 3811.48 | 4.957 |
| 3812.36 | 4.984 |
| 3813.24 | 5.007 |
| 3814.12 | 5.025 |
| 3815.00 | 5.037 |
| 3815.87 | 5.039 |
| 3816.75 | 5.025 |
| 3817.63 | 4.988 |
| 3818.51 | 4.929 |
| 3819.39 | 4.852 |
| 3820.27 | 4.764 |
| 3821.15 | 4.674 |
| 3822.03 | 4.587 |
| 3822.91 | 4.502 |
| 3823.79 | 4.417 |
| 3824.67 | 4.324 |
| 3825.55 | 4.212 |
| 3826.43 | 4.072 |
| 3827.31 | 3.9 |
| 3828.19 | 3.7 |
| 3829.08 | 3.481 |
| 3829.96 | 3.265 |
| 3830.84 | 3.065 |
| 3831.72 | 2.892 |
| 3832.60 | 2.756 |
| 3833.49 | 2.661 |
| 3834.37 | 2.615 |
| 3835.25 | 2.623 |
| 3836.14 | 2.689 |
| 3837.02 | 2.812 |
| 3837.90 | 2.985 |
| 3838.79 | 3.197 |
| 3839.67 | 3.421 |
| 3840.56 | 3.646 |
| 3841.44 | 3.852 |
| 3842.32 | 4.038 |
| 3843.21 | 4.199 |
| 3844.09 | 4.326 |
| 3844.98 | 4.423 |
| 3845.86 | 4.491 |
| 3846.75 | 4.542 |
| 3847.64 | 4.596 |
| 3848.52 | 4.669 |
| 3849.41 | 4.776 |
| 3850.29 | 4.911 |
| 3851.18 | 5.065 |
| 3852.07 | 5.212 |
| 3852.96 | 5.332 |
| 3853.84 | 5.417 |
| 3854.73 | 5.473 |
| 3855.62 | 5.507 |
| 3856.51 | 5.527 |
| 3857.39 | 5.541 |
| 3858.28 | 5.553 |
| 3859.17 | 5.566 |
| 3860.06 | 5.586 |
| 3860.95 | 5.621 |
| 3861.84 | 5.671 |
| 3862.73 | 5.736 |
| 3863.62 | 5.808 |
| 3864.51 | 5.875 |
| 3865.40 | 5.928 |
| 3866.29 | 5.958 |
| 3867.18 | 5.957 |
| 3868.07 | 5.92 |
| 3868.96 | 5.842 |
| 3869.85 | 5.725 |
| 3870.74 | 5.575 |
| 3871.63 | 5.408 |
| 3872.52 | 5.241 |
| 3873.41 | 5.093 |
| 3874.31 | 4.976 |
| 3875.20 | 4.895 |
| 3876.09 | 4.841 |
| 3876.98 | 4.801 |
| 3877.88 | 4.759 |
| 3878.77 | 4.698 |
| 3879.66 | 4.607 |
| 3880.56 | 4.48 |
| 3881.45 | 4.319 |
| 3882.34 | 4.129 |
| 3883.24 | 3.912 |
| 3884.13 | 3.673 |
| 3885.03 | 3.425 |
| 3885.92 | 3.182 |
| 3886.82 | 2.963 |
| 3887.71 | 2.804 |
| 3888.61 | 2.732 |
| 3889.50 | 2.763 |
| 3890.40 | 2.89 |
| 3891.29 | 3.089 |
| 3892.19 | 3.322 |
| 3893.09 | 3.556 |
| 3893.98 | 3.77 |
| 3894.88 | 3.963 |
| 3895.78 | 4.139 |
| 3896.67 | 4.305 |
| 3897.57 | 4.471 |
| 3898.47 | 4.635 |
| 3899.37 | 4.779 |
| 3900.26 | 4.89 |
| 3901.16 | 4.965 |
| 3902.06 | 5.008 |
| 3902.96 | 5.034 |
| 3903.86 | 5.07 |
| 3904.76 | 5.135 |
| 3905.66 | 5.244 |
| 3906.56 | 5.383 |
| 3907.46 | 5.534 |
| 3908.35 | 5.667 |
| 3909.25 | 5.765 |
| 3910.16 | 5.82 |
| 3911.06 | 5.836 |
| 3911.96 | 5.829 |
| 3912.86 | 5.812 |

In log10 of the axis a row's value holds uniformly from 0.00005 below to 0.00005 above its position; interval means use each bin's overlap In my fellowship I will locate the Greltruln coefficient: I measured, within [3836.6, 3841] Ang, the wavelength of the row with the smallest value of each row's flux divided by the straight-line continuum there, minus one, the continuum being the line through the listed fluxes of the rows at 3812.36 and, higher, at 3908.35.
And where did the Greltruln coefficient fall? 3837.02 Ang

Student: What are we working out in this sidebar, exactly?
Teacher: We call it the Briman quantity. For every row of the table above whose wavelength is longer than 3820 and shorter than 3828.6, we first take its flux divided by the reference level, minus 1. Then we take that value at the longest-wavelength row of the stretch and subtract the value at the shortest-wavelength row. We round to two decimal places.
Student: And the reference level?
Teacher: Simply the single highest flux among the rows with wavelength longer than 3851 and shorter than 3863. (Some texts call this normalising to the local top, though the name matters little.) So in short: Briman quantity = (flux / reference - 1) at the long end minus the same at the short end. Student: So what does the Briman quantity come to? -0.19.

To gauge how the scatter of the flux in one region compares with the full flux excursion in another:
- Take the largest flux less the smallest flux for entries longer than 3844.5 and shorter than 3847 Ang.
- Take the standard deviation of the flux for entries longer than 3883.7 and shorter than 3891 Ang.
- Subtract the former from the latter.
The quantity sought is 0.2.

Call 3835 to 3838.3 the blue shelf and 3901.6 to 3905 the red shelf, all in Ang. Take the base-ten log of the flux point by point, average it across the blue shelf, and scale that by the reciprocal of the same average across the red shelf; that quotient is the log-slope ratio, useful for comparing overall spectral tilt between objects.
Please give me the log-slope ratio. 0.63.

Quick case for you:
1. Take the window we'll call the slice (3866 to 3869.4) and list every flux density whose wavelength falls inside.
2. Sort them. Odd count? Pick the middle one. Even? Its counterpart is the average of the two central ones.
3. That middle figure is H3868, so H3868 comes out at 5.9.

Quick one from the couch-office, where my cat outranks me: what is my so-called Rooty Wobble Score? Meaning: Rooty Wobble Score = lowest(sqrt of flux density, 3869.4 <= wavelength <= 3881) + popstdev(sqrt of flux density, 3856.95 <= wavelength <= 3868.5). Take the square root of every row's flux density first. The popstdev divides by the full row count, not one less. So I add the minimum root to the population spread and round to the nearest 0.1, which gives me 2.1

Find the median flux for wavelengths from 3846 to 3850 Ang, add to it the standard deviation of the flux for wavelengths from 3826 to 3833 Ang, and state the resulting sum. 5.1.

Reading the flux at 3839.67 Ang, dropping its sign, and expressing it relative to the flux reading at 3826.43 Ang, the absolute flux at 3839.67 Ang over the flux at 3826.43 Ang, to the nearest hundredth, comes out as 0.84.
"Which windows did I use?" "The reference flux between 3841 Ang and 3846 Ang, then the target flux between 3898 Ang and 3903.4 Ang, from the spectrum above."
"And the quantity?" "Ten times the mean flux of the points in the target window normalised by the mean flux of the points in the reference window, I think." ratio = 12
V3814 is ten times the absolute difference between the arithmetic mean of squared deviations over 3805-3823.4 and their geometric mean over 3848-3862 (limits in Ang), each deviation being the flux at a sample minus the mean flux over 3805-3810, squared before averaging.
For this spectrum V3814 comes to 1.9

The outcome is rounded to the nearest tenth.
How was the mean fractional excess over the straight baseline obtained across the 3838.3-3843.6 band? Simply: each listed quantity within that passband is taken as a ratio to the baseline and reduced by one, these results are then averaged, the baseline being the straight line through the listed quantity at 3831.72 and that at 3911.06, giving 0.1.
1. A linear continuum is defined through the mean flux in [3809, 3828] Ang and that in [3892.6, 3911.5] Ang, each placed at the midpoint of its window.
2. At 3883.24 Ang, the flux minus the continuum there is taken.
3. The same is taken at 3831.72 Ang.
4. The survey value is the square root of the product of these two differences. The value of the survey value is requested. 1.3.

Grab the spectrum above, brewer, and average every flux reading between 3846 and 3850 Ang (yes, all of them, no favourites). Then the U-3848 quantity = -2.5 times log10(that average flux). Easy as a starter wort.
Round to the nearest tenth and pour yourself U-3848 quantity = -1.7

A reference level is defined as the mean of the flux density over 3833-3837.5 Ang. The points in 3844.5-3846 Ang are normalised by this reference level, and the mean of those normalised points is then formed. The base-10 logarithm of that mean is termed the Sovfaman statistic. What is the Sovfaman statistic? 0.22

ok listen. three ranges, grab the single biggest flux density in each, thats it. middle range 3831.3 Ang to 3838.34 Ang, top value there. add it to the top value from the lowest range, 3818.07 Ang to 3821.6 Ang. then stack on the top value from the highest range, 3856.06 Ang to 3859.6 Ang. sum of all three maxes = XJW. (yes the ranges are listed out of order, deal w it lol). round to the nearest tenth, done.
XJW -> 13.5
